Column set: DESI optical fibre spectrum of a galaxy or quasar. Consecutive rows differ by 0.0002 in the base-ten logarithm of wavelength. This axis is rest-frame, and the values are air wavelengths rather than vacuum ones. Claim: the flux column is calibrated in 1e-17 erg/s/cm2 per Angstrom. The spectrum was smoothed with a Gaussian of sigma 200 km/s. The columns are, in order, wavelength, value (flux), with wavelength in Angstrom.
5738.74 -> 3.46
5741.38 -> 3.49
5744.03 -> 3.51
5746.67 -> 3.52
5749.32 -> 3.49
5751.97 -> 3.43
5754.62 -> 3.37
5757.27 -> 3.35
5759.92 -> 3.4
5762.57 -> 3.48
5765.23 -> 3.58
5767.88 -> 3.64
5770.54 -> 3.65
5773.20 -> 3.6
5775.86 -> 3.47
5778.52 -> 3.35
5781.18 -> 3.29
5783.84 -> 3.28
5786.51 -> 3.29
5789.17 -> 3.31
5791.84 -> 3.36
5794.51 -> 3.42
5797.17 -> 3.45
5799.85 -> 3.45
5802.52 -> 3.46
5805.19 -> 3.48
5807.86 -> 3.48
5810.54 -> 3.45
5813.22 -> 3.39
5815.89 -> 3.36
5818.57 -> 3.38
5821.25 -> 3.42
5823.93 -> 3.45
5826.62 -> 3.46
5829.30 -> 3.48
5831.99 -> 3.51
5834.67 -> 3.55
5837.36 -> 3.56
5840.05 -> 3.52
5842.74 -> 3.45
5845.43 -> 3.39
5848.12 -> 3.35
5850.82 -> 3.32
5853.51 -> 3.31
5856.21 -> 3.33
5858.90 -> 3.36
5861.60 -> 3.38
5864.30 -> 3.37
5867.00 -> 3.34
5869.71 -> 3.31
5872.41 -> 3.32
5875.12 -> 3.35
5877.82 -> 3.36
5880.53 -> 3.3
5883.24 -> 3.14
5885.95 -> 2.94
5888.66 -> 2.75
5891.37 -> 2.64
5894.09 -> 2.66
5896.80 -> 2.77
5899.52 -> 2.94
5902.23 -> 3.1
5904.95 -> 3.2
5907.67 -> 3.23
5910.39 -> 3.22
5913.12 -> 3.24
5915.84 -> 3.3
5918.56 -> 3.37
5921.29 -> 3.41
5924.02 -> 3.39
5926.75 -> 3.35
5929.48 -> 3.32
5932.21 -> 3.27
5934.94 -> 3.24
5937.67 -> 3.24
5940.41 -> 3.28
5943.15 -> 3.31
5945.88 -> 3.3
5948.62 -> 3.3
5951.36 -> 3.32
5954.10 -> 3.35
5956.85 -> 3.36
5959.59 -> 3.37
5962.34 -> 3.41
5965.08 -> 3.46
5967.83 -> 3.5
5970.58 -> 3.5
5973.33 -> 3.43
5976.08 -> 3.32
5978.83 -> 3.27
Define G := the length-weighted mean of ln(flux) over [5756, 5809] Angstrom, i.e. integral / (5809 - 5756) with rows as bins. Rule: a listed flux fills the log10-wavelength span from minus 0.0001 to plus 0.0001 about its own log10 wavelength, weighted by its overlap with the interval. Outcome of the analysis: 1.235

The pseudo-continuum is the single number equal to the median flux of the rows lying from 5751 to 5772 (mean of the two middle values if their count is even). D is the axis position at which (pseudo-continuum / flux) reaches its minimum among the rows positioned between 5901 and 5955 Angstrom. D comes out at 5921.29 Angstrom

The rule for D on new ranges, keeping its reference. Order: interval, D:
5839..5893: 5840.05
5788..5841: 5837.36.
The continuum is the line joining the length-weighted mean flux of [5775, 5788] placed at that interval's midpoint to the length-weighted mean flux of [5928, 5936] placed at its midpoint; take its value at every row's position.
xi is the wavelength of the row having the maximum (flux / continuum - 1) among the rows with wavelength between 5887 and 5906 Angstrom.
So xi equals 5904.95 Angstrom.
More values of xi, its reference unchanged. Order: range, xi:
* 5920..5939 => 5921.29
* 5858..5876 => 5861.60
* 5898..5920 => 5918.56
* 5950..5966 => 5965.08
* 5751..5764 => 5762.57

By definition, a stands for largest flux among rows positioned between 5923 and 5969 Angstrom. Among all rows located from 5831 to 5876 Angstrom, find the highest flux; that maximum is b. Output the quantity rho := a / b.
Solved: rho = 0.98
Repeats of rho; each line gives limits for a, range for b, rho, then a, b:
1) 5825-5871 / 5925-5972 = 1.02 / 3.56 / 3.5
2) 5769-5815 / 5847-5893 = 1.08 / 3.65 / 3.38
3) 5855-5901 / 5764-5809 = 0.93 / 3.38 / 3.65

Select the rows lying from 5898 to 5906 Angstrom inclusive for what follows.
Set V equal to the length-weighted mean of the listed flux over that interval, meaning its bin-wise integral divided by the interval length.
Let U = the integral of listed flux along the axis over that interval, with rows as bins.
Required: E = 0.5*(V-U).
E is -10.7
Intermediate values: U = 24.6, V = 3.07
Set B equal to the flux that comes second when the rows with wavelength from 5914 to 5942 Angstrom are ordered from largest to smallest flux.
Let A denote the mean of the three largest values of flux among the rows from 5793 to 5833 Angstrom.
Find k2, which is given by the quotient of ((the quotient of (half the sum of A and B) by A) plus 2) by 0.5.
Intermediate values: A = 3.49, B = 3.39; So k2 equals 5.97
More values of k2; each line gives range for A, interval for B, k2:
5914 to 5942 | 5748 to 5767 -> 6.03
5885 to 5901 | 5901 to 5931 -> 6.18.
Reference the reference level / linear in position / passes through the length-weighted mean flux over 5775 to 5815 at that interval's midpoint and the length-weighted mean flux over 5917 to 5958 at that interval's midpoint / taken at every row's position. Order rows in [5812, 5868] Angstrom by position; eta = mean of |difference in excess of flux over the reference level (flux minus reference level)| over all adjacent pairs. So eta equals 0.030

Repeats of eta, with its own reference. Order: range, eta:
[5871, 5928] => 0.081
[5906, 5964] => 0.028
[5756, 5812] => 0.046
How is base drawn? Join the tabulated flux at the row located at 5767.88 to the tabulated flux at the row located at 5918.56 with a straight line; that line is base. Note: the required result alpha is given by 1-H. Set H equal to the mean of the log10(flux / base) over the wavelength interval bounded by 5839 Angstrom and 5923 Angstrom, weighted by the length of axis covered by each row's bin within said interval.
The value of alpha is 1.03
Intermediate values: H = -0.0303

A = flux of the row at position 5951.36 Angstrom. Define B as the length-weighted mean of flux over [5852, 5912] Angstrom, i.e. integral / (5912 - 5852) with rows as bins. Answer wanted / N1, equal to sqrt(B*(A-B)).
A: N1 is 0.73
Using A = 3.32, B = 3.2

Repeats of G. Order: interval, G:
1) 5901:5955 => 1.190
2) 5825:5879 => 1.224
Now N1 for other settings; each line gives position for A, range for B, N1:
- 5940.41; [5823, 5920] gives 0.28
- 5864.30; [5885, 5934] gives 0.88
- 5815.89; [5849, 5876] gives 0.27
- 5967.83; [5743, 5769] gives 0.29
